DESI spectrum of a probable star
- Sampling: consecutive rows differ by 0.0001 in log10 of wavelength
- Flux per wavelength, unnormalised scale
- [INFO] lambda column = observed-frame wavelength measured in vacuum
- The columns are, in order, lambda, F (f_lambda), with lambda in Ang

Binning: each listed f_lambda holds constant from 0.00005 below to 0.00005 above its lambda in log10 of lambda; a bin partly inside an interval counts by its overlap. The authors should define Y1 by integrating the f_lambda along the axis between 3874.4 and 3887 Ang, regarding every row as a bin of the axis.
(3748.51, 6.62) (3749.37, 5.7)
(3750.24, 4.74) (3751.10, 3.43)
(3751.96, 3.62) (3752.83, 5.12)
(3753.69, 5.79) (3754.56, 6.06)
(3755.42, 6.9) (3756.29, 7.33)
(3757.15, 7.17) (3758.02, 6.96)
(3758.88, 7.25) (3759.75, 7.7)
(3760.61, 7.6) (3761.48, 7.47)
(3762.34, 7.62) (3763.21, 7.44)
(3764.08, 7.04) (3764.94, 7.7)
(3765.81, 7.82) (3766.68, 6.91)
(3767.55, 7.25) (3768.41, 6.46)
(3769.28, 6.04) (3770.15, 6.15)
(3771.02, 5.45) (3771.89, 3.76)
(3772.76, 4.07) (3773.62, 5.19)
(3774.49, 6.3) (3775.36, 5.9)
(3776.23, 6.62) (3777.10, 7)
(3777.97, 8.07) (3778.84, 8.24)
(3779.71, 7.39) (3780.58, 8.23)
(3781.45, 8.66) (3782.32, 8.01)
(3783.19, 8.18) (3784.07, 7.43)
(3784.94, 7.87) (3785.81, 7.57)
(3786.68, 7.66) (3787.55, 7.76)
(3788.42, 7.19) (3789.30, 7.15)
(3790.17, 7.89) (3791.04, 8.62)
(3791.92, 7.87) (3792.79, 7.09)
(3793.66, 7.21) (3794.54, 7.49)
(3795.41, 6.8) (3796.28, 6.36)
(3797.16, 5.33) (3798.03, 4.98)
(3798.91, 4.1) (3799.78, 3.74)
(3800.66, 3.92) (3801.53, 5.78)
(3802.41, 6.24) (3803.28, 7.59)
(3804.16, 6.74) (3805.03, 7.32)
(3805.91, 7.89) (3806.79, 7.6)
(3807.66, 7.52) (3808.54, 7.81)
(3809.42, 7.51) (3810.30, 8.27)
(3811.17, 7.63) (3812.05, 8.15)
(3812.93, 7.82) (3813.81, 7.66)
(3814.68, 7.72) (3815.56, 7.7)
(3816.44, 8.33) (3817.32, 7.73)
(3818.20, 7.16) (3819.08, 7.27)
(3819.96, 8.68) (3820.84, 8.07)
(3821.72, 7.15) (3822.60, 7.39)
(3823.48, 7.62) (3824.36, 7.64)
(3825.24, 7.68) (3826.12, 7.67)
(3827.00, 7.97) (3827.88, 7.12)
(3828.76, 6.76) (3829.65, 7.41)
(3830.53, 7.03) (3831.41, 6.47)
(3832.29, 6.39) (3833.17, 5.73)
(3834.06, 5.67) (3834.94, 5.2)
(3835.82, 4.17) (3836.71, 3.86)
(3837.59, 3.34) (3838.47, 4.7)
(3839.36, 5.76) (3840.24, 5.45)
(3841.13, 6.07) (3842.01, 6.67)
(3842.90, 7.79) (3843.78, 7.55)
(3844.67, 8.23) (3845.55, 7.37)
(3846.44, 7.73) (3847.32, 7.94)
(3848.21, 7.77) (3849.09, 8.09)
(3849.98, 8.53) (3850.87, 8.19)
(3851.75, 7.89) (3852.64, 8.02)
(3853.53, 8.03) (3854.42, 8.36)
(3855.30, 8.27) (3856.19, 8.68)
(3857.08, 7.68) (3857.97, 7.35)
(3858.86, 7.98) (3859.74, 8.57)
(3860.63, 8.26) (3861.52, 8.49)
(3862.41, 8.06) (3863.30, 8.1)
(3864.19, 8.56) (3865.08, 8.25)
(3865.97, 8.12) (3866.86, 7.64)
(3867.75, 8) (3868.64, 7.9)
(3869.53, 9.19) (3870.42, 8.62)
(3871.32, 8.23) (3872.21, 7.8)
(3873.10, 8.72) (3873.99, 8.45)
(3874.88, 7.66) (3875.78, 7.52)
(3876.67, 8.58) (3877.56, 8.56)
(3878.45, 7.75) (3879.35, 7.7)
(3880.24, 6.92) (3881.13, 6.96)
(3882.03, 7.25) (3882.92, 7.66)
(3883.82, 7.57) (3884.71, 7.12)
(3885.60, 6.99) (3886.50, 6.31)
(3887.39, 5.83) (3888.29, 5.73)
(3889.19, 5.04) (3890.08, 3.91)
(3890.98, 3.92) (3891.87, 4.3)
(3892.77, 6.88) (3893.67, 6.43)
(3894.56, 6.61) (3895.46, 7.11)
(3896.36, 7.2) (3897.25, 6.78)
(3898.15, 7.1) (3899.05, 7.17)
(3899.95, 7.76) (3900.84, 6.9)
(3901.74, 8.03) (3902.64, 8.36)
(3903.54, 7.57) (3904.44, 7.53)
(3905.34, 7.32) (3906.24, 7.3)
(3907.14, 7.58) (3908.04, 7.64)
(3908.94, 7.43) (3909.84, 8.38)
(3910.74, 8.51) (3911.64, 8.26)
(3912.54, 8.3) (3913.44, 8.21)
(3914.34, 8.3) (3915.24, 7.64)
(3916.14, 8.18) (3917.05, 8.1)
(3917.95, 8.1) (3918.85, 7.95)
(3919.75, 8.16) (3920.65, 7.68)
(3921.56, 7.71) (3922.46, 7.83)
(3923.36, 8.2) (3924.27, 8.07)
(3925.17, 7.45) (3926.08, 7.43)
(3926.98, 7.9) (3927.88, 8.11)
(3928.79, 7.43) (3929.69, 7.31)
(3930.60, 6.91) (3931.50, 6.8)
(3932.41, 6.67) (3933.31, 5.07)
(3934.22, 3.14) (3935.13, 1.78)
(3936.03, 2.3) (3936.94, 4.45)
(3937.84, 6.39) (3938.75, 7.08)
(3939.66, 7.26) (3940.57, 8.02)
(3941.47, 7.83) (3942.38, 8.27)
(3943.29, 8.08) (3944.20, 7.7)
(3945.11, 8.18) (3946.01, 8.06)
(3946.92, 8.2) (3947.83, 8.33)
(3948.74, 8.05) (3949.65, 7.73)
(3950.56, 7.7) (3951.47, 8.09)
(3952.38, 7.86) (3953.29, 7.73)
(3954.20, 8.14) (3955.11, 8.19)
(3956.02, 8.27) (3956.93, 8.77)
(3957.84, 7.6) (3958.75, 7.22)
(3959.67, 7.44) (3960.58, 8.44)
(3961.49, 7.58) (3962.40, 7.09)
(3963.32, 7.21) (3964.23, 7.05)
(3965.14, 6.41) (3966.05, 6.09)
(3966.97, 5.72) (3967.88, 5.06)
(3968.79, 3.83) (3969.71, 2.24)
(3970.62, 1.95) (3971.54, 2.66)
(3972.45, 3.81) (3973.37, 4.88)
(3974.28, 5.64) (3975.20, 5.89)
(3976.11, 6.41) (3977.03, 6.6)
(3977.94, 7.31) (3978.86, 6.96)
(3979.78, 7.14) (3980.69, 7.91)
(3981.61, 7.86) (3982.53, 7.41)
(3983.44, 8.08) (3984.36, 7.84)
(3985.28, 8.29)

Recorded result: 94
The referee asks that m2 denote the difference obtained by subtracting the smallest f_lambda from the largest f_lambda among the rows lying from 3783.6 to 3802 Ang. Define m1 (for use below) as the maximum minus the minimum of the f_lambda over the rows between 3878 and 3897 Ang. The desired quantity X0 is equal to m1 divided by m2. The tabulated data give 0.8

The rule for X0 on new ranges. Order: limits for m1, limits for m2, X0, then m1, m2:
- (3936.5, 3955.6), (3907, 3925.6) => 3.6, 3.9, 1.1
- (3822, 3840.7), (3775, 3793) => 1.7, 4.6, 2.8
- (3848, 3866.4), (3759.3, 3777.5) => 0.3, 1.3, 4.1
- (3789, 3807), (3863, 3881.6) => 2.1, 4.9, 2.3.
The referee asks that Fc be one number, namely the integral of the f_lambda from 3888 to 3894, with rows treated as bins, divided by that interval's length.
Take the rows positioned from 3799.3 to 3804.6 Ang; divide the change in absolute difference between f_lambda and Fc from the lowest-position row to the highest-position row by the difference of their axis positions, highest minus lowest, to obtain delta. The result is 0.05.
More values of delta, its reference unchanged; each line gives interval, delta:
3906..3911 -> 0.27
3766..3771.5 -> -0.34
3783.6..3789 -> -0.06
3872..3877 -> 0.17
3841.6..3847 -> 0.24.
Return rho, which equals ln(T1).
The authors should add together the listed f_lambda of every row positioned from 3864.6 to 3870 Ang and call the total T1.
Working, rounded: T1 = 49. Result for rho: 3.89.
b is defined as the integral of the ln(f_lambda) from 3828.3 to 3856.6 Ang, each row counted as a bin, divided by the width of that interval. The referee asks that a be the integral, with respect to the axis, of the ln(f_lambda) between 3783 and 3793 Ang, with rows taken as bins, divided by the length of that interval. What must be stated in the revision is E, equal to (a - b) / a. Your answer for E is 0.07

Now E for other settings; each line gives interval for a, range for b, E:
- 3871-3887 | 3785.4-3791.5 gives 0.00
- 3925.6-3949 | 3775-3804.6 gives -0.04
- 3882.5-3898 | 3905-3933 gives -0.13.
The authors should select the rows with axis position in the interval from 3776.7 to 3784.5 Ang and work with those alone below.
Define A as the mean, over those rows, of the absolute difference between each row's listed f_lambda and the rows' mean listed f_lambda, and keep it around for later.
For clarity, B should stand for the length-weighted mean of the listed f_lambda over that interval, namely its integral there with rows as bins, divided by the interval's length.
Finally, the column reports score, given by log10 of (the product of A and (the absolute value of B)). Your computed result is 0.53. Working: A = 0.43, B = 7.91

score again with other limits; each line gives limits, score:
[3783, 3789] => 0.25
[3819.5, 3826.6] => 0.39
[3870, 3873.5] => 0.44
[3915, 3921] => 0.17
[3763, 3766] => 0.29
